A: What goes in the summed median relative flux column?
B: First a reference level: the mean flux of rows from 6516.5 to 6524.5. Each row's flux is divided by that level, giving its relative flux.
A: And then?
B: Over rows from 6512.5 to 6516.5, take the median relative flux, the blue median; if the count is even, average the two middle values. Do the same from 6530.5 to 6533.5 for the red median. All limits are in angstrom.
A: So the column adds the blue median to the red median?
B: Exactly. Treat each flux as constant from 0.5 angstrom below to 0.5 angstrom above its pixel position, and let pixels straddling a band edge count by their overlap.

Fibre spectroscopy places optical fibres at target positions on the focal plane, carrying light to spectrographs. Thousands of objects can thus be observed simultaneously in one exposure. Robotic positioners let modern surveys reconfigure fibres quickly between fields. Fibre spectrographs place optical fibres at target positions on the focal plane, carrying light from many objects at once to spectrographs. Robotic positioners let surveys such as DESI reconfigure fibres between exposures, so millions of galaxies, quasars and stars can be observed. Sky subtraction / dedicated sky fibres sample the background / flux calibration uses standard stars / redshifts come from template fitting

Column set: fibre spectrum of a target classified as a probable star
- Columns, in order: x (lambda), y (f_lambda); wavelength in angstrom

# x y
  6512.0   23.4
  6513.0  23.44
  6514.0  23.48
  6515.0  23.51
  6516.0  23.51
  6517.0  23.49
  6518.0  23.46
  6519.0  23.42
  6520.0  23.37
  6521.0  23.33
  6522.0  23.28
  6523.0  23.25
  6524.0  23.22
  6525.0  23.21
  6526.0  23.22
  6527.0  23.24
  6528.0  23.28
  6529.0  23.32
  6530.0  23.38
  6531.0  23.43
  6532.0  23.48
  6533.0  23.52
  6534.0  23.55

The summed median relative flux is 2.01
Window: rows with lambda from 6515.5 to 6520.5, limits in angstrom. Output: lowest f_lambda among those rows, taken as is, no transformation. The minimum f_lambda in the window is 23.37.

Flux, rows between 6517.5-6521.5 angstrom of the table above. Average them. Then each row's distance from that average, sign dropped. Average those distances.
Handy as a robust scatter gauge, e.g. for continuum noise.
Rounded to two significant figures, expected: 0.045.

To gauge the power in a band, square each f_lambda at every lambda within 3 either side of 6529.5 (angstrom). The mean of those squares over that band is 545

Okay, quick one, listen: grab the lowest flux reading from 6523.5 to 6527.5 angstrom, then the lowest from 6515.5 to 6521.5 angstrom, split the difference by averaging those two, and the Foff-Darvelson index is 23.3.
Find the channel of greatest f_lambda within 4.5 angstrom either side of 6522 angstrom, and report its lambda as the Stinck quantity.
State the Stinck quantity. 6518.0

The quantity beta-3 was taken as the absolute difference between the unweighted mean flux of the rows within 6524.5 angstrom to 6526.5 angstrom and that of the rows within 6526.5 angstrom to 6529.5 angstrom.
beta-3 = 0.065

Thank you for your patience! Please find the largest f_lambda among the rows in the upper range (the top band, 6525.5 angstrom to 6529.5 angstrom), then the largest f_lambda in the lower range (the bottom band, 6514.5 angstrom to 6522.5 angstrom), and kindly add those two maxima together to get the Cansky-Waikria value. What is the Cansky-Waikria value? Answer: 46.8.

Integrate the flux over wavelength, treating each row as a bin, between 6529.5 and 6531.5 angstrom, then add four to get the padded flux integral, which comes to 50.8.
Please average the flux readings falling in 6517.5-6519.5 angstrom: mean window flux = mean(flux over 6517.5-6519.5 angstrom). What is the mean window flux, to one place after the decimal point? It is 23.4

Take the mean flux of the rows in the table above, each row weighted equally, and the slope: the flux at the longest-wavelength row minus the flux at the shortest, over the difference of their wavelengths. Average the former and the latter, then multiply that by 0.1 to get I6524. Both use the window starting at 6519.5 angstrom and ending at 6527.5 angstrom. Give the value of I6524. 1.162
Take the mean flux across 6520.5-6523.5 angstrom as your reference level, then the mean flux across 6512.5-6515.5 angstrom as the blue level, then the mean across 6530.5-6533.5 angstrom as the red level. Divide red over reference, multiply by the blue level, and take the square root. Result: 4.86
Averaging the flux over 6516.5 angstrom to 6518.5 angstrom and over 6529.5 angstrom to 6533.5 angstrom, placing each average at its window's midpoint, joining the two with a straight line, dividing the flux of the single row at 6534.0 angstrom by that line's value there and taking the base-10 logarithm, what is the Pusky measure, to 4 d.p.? 0.0019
